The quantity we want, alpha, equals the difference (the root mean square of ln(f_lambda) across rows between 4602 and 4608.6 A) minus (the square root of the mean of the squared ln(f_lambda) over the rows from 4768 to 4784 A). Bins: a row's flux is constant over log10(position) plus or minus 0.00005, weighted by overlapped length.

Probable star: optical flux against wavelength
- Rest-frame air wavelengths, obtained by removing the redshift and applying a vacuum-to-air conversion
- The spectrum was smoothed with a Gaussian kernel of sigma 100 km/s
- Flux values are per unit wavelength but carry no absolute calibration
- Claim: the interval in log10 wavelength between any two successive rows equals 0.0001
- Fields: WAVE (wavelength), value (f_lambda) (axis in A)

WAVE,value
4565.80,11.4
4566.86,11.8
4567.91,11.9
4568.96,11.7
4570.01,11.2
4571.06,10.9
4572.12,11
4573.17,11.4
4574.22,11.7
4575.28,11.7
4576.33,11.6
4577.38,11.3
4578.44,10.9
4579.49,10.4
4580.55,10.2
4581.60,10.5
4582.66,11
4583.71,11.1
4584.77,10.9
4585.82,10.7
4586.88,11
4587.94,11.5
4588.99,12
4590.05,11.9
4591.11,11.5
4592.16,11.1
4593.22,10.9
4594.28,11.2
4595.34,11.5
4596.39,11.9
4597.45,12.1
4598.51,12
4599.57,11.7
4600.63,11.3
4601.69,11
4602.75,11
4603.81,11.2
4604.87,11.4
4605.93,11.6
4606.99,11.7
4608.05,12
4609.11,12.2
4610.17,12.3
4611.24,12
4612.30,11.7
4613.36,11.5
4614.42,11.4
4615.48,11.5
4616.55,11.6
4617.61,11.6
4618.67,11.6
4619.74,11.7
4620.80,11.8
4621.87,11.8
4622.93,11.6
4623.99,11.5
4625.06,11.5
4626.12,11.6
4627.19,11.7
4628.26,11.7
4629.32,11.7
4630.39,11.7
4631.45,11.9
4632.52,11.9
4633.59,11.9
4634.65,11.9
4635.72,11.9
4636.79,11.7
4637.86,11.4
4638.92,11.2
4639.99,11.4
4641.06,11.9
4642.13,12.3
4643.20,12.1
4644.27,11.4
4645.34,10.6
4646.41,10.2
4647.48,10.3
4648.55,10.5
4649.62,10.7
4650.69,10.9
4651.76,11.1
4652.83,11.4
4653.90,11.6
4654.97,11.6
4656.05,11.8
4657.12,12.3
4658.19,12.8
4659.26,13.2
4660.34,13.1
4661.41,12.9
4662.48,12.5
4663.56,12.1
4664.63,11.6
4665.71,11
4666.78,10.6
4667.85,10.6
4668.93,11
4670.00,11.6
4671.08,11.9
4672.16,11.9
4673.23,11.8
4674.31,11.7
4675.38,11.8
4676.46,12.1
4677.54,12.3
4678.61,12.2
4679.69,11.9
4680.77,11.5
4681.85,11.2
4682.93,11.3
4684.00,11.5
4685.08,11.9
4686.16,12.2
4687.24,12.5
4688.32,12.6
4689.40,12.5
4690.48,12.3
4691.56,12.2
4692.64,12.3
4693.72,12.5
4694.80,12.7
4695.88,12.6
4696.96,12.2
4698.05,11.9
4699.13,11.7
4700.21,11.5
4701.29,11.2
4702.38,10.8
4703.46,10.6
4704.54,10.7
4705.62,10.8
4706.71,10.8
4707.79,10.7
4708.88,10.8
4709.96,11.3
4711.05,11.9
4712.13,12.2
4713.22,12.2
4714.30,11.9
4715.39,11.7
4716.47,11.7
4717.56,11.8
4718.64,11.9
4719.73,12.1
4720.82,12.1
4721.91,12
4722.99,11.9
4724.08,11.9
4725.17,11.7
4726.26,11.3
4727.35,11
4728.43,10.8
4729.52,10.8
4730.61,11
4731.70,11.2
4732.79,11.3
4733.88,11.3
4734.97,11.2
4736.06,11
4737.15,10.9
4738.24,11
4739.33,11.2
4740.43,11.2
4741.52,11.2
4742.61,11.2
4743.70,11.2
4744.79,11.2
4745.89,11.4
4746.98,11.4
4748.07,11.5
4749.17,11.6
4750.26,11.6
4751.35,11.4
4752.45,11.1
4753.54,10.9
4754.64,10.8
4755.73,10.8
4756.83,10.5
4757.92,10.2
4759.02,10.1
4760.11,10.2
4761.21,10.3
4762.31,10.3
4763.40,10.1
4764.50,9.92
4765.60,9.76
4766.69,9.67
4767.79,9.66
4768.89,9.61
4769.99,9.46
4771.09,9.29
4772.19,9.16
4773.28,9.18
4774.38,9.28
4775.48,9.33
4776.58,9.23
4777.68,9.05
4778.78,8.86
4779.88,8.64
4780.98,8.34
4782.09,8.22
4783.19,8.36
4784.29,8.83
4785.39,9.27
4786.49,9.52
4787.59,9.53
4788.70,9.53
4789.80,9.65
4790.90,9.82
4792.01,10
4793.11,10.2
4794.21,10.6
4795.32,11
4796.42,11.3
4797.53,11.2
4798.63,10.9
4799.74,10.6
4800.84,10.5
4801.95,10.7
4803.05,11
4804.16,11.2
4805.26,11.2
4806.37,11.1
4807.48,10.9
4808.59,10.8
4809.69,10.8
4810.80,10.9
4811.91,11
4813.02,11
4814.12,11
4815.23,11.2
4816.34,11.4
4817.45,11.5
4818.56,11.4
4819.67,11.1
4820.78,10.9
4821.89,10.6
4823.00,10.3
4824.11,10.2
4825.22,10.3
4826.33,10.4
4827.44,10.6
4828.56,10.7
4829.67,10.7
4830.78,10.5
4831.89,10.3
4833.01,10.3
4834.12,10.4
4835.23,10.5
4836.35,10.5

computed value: 0.24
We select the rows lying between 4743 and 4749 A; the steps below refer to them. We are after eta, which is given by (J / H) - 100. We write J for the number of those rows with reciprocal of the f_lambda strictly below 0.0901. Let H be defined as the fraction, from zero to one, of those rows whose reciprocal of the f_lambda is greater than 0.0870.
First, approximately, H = 0.80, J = 5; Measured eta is -94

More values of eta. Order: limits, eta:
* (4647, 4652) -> -99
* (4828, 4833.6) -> -100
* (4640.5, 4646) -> -90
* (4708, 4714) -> -90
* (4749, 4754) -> -93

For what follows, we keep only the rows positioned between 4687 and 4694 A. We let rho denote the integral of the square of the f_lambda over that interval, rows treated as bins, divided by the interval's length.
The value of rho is 154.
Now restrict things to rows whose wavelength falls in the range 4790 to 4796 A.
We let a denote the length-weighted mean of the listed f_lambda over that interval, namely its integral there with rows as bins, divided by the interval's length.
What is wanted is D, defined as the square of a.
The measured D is 106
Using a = 10.3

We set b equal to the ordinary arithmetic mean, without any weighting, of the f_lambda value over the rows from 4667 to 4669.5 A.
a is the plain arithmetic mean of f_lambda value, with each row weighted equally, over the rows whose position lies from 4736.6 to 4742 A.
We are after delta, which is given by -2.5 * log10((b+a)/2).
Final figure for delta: -2.60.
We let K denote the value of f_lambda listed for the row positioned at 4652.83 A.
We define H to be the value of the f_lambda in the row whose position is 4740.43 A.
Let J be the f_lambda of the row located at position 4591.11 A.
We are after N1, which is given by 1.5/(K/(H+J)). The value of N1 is 2.99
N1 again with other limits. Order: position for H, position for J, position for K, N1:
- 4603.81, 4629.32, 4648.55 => 3.27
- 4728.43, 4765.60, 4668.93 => 2.80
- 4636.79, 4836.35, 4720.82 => 2.75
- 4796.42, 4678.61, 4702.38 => 3.26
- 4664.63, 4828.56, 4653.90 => 2.88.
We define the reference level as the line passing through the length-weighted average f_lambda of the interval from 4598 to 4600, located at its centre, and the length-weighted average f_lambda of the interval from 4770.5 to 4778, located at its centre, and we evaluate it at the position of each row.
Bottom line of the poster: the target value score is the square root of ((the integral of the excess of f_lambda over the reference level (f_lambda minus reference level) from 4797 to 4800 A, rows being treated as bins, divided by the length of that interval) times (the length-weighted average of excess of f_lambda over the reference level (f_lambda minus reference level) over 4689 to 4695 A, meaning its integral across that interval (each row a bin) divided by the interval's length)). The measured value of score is 2.0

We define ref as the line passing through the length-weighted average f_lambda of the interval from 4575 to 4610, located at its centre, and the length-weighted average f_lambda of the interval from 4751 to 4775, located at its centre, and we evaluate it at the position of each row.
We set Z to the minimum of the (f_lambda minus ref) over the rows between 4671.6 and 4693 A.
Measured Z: 0.5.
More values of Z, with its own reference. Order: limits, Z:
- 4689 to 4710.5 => 0.1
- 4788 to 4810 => -0.3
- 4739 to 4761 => 0.0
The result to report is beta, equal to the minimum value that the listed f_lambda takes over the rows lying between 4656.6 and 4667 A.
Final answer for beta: 10.6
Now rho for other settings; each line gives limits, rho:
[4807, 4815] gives 119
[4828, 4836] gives 110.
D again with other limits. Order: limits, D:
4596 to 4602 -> 136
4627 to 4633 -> 139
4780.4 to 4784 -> 69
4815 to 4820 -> 128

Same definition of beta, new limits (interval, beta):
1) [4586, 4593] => 11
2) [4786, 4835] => 9.52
